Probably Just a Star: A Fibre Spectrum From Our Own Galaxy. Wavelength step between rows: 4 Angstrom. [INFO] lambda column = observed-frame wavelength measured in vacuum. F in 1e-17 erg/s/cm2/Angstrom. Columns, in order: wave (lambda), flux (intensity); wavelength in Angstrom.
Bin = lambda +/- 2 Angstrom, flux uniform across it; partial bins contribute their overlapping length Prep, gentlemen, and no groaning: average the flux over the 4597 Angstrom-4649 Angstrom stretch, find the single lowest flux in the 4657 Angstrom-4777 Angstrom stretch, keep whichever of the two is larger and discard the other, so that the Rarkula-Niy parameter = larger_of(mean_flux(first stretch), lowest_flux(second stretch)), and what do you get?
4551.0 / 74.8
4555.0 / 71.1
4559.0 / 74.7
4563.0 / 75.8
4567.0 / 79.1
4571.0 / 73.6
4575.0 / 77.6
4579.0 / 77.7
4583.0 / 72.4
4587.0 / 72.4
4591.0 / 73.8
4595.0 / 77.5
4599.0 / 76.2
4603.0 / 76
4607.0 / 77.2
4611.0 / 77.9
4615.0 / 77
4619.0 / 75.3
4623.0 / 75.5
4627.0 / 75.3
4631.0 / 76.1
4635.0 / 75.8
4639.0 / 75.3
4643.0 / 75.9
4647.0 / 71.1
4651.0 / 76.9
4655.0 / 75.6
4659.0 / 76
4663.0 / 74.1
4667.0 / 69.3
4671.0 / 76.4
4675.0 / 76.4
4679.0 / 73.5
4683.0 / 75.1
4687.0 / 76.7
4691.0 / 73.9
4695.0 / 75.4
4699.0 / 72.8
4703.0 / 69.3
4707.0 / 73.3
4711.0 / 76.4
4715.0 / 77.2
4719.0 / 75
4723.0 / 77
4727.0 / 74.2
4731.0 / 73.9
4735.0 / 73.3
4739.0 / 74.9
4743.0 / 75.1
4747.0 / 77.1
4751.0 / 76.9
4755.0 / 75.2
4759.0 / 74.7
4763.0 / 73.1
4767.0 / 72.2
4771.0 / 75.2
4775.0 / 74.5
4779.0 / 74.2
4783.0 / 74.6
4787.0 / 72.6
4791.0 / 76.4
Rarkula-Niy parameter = 75.74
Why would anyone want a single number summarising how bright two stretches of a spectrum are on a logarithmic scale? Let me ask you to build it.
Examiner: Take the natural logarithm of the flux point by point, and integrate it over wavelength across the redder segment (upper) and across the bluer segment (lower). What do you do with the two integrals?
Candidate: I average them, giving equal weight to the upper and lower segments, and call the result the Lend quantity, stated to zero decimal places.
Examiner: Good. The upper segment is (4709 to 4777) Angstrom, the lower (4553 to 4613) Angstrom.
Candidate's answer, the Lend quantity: 277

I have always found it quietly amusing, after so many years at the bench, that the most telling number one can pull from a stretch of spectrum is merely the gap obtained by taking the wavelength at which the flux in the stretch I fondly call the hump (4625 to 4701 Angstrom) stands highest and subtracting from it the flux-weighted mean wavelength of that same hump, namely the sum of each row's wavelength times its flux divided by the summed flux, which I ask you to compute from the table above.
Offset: -11.9 Angstrom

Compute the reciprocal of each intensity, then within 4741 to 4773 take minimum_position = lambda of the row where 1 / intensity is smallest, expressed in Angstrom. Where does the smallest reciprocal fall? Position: 4747.0 Angstrom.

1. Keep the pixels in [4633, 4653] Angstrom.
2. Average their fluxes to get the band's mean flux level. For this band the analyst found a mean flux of 75.0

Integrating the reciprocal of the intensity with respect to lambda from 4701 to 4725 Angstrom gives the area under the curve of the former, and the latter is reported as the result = 0.322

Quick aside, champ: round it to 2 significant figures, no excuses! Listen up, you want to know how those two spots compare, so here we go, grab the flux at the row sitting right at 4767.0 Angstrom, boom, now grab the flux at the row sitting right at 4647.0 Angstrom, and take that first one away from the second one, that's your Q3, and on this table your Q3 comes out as -1.1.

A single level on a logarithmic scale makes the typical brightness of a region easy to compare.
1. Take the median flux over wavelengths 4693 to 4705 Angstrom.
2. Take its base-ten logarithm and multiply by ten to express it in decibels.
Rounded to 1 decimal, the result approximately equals 18.6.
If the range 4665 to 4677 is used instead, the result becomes 18.8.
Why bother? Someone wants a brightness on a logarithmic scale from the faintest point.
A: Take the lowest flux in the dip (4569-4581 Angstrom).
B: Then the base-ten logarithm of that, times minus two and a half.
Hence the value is -4.67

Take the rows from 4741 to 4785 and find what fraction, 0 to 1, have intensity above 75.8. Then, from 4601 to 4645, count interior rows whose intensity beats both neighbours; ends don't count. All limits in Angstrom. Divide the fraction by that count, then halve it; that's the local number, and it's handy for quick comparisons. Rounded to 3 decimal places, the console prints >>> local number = 0.030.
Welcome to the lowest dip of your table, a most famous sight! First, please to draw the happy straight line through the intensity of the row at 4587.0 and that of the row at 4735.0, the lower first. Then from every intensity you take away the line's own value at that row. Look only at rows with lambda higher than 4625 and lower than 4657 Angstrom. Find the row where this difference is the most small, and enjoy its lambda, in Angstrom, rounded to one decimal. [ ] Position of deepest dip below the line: 4647.0 Angstrom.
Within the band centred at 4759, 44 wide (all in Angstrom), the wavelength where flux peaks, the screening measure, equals 4747.0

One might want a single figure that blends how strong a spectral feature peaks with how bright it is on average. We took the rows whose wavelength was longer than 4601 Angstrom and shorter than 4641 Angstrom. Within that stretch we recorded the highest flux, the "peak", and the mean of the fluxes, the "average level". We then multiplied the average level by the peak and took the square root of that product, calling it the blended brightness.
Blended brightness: 77.0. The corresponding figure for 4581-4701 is 76.5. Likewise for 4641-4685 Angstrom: 75.7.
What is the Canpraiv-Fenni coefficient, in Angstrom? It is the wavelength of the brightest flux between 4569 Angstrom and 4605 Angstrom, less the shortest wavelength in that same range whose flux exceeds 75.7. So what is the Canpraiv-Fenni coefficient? 4 Angstrom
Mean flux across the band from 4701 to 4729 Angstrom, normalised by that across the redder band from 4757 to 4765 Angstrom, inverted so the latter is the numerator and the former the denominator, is 0.99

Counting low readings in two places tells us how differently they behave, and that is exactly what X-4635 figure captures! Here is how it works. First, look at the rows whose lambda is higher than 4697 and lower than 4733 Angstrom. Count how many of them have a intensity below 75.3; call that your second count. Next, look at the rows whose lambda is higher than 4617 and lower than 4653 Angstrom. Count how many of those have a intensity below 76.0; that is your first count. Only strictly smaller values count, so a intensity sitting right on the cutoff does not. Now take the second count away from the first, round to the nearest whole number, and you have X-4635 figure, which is 1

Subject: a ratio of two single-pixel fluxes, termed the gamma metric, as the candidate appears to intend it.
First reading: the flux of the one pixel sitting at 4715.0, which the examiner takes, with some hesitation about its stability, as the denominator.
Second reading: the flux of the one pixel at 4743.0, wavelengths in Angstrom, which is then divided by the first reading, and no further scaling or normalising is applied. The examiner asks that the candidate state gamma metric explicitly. 0.973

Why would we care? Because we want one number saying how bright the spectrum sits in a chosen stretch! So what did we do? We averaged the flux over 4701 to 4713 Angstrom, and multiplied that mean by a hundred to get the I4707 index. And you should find 7300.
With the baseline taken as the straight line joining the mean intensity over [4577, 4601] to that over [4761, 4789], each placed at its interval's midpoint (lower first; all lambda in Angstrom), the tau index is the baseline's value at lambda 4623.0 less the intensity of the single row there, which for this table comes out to -0.72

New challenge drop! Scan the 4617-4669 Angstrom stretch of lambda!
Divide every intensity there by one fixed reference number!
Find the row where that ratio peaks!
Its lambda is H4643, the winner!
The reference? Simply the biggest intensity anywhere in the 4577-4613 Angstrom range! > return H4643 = 4651.0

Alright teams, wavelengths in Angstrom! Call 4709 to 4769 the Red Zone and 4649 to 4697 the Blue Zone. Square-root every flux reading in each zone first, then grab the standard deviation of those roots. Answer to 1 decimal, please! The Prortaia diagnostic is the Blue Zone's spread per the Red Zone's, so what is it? 1.3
